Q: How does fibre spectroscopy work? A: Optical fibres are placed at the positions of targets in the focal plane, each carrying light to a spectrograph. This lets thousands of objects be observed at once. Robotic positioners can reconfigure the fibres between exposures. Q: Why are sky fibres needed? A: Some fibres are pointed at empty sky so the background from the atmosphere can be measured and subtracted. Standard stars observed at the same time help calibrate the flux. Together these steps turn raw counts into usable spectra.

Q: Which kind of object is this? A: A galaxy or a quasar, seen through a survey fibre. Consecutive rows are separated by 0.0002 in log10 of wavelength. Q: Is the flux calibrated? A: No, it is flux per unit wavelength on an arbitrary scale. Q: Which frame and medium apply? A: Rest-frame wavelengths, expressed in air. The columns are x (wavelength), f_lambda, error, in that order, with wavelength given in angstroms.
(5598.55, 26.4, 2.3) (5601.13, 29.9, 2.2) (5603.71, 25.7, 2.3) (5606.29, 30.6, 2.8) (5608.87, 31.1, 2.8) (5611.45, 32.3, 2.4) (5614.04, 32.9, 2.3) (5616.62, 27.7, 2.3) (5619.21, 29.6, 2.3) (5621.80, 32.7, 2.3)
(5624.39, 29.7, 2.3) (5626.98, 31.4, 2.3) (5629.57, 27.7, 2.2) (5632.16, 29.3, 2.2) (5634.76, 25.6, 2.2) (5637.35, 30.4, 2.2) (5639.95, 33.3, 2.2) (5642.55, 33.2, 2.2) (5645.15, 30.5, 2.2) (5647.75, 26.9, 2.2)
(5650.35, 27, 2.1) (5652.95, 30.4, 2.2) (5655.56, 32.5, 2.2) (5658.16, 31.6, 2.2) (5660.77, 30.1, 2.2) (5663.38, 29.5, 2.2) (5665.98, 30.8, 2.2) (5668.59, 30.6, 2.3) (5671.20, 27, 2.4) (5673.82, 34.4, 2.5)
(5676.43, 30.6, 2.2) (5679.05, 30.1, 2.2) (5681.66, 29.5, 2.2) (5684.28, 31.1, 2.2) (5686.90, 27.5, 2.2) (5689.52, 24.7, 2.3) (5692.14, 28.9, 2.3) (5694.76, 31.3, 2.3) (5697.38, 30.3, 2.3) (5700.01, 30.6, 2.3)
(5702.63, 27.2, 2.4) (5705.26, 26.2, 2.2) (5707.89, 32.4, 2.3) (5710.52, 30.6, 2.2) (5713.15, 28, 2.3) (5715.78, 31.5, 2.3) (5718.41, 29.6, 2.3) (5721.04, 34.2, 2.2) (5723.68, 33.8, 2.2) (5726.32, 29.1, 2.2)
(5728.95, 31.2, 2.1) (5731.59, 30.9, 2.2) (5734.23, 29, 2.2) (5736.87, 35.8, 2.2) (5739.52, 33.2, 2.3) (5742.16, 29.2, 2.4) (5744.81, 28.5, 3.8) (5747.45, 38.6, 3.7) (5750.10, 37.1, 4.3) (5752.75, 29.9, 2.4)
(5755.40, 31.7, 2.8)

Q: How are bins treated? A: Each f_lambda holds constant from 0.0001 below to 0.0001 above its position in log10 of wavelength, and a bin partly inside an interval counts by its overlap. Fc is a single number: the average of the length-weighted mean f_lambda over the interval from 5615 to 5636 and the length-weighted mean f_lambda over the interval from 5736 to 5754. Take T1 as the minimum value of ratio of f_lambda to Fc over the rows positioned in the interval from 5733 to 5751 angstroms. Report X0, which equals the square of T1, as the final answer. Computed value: 0.83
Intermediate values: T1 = 0.91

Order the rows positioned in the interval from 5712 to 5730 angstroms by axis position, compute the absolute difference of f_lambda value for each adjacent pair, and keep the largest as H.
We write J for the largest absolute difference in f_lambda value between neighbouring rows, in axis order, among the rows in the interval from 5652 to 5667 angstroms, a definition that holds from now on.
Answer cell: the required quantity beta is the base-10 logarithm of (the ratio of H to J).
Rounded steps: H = 4.70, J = 2.1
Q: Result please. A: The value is 0.3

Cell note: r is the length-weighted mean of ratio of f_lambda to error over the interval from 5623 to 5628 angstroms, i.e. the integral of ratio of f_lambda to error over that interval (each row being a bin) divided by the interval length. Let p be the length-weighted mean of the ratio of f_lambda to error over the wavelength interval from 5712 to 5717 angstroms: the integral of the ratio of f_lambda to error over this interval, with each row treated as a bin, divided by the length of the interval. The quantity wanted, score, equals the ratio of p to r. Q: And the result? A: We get 0.98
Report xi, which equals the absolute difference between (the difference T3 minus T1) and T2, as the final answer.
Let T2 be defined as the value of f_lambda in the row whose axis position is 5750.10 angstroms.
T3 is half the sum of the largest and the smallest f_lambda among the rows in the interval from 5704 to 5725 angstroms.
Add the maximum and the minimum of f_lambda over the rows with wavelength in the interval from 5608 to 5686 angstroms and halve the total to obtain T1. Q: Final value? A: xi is 36.9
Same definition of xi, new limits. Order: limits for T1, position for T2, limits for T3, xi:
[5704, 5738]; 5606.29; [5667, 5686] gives 30.9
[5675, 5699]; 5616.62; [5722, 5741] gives 23.3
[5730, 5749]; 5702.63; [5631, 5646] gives 31.3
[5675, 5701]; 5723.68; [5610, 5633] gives 31.5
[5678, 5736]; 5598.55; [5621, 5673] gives 26.4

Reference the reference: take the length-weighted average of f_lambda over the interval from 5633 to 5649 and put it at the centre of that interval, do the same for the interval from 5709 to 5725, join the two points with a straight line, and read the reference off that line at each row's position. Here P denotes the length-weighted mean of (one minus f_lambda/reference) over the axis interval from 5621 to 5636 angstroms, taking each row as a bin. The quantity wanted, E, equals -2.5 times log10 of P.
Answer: 5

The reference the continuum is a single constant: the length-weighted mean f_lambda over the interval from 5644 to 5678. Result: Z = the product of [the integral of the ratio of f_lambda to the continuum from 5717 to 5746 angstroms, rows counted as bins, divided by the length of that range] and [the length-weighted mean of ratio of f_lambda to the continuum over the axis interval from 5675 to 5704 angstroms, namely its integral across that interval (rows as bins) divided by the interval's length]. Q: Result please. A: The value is 1.01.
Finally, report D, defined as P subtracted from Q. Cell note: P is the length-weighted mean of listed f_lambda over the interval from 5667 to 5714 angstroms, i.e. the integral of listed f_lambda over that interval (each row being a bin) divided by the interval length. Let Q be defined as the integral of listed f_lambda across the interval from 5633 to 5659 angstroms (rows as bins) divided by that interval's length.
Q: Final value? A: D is 0.6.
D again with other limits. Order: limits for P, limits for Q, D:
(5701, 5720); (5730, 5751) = 3.2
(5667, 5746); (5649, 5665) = 0.0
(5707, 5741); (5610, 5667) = -1.2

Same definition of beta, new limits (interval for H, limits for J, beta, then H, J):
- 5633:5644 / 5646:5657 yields 0.1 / 4.80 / 3.4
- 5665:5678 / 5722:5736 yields 0.2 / 7.40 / 4.7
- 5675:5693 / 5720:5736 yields 0.0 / 4.20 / 4.7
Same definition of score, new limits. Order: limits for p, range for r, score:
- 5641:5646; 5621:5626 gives 1.08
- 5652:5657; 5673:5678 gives 1.04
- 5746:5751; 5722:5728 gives 0.66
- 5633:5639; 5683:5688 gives 0.97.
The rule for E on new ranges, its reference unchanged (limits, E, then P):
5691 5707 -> 3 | 0.058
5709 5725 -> 9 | 0.000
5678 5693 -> 3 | 0.070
